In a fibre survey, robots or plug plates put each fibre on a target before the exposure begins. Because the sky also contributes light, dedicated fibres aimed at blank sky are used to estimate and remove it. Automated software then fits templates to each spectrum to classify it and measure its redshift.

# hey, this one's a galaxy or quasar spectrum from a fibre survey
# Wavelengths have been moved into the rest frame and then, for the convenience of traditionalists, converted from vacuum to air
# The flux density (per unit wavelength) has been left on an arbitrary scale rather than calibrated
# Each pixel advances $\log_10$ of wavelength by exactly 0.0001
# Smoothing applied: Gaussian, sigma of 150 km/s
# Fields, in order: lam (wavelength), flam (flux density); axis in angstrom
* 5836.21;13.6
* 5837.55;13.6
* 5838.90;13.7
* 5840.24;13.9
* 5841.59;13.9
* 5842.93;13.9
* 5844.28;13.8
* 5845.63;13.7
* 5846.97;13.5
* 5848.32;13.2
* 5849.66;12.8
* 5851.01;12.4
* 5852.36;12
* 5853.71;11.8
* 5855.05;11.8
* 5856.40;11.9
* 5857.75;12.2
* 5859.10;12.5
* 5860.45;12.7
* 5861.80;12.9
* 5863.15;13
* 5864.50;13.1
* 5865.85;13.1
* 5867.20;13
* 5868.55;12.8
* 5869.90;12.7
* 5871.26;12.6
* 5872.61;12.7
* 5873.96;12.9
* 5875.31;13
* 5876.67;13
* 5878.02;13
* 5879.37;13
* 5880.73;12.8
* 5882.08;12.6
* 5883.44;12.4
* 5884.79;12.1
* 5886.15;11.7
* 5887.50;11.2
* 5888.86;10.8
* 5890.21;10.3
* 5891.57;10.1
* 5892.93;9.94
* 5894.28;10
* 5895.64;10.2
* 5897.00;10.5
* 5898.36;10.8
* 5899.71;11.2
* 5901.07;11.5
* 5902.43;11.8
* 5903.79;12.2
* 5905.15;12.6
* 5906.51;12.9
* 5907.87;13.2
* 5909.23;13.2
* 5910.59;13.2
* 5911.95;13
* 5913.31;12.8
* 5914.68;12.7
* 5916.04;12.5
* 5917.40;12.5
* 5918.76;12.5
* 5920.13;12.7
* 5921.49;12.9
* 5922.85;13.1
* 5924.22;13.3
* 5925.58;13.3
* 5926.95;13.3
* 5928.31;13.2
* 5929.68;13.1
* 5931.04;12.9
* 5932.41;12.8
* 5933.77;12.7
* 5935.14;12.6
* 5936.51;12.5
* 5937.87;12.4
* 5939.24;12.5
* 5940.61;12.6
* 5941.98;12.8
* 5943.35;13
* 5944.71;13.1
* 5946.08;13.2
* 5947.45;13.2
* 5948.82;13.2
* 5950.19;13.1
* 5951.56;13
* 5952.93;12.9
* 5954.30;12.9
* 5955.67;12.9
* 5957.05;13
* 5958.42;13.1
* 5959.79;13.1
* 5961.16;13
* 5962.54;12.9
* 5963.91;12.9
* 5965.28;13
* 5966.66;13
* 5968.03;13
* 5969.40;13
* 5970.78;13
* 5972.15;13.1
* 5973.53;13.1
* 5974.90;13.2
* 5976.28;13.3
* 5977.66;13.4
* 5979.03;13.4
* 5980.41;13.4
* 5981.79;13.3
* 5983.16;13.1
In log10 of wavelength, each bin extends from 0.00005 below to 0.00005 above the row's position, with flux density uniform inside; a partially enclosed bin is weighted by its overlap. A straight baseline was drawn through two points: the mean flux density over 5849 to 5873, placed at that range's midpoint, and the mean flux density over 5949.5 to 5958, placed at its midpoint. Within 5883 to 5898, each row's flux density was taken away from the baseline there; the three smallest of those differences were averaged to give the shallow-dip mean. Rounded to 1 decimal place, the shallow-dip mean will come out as 0.6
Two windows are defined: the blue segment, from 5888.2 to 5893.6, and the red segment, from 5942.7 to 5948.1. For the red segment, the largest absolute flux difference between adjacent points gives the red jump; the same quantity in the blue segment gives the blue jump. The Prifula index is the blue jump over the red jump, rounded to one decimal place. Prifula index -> 5.0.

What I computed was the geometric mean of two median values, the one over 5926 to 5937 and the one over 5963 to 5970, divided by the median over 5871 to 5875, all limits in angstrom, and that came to 1.02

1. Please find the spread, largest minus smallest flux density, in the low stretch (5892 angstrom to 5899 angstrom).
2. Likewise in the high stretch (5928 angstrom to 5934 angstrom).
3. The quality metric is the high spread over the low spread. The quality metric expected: 0.58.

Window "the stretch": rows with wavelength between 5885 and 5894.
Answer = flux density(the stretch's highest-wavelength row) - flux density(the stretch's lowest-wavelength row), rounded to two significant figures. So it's -1.8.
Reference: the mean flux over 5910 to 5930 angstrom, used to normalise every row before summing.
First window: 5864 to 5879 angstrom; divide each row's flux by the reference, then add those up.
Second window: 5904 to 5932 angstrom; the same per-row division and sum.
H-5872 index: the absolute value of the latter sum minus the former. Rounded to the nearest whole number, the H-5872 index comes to 9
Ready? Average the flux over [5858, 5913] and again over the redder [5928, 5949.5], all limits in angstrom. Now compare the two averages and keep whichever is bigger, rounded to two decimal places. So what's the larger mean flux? 12.86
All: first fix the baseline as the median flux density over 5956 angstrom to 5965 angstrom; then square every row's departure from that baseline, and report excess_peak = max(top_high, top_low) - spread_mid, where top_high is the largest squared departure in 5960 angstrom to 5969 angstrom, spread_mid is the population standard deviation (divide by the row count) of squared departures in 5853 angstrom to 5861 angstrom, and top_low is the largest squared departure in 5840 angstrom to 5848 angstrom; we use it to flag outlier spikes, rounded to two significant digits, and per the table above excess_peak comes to 0.26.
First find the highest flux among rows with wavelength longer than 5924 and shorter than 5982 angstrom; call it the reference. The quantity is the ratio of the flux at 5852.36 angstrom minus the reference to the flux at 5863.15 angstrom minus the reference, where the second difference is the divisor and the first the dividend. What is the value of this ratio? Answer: 3.5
